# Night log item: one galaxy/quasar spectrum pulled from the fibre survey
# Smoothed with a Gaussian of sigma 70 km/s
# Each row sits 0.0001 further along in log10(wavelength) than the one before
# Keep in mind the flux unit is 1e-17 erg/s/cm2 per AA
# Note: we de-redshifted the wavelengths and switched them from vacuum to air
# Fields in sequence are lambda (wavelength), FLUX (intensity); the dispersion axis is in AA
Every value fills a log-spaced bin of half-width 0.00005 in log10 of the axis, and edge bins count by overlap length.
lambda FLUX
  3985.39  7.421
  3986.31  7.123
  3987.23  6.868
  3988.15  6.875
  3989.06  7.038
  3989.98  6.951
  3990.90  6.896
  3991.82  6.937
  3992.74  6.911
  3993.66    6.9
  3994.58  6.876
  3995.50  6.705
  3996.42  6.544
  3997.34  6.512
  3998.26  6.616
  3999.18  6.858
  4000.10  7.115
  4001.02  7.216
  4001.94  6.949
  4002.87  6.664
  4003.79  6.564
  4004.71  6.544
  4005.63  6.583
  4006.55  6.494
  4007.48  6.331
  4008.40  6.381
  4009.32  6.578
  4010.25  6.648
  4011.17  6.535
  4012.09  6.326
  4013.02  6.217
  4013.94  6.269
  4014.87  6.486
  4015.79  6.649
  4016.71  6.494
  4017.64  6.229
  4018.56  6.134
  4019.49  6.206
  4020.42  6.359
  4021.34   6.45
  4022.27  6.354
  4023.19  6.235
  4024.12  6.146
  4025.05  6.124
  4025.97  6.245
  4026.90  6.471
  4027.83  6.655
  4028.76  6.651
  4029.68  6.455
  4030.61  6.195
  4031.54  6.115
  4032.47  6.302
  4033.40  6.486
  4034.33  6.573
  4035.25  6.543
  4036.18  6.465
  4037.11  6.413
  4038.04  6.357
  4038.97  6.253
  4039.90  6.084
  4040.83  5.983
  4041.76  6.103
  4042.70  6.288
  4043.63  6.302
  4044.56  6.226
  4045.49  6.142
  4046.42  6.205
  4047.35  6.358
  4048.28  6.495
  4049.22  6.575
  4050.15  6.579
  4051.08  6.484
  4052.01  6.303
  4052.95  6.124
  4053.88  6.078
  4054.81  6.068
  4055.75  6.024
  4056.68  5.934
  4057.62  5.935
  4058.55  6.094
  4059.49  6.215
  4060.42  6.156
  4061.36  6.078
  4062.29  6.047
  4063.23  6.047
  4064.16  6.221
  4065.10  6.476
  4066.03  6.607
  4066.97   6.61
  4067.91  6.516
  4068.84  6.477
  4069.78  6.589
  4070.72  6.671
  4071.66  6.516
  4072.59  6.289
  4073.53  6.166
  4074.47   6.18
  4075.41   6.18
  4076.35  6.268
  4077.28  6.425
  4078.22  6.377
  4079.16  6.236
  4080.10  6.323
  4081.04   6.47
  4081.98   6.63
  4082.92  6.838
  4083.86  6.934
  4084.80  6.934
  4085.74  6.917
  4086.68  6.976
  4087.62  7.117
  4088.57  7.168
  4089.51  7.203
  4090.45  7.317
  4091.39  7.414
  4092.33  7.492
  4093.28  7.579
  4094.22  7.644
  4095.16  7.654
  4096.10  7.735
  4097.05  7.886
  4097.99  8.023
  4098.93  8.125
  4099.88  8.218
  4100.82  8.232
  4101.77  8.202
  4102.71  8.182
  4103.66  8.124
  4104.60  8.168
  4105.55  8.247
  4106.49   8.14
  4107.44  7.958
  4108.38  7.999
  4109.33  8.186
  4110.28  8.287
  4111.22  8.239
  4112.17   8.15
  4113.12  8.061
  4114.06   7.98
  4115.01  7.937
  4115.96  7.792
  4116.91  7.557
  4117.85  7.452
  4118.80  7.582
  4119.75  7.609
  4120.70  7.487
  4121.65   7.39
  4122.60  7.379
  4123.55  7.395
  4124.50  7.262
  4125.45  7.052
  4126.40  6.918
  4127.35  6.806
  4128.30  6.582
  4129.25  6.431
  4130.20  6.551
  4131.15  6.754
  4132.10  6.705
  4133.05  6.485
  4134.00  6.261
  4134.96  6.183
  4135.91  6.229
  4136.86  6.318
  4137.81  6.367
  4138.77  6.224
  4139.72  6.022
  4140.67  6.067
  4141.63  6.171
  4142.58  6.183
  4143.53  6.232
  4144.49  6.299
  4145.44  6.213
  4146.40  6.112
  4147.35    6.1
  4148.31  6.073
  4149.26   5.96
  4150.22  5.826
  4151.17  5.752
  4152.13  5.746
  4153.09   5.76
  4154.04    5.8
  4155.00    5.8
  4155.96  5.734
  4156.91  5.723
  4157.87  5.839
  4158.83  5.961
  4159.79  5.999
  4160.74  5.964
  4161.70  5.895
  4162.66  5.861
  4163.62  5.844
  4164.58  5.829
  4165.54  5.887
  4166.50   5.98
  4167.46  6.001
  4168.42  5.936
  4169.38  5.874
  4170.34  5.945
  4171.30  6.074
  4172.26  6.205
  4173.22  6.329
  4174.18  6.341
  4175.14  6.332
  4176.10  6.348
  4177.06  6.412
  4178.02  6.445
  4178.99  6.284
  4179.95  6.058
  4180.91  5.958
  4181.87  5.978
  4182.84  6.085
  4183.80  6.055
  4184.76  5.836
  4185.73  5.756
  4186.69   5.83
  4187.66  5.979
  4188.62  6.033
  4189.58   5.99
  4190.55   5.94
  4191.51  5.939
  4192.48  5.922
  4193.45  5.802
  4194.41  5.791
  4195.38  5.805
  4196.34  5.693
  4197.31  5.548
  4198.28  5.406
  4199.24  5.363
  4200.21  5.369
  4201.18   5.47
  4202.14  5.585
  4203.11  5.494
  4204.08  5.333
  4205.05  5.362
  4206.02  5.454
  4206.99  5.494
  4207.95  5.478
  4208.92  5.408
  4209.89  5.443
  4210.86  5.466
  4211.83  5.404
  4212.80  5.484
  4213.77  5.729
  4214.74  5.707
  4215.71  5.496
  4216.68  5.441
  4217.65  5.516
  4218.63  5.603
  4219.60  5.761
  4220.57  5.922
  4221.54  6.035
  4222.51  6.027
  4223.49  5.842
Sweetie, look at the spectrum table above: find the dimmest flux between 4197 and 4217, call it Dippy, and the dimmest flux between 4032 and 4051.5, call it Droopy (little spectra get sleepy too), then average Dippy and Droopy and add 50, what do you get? 55.7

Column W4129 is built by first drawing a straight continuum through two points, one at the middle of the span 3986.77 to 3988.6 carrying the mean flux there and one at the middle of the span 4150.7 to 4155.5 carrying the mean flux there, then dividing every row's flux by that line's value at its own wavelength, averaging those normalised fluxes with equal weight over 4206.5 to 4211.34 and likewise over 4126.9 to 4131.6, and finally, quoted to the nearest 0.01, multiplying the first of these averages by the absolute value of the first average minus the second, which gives 0.11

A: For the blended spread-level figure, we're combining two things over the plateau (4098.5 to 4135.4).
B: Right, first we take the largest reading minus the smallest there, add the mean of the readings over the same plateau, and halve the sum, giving 4.82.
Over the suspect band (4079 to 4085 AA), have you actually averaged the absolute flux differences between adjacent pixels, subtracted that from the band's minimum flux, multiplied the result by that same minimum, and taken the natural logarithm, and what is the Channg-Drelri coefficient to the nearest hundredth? 3.64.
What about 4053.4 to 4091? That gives 3.55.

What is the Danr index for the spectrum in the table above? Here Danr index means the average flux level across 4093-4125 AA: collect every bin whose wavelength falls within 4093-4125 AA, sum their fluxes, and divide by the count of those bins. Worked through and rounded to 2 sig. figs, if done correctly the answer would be 7.9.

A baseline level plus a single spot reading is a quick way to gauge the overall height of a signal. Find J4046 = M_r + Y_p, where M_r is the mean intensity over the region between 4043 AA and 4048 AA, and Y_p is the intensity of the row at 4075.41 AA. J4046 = 12.4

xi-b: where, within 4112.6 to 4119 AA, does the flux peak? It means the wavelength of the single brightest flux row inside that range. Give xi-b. 4113.12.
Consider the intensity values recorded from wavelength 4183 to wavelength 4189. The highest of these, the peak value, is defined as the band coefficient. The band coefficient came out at 6.055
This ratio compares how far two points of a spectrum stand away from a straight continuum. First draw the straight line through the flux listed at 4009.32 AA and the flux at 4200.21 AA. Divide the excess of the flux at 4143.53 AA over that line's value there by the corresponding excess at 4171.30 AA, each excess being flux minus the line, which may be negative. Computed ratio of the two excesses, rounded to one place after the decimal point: 1.0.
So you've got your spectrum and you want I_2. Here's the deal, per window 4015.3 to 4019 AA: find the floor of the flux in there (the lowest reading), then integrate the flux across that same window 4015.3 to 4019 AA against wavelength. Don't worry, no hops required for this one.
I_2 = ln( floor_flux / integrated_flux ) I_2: -1.35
